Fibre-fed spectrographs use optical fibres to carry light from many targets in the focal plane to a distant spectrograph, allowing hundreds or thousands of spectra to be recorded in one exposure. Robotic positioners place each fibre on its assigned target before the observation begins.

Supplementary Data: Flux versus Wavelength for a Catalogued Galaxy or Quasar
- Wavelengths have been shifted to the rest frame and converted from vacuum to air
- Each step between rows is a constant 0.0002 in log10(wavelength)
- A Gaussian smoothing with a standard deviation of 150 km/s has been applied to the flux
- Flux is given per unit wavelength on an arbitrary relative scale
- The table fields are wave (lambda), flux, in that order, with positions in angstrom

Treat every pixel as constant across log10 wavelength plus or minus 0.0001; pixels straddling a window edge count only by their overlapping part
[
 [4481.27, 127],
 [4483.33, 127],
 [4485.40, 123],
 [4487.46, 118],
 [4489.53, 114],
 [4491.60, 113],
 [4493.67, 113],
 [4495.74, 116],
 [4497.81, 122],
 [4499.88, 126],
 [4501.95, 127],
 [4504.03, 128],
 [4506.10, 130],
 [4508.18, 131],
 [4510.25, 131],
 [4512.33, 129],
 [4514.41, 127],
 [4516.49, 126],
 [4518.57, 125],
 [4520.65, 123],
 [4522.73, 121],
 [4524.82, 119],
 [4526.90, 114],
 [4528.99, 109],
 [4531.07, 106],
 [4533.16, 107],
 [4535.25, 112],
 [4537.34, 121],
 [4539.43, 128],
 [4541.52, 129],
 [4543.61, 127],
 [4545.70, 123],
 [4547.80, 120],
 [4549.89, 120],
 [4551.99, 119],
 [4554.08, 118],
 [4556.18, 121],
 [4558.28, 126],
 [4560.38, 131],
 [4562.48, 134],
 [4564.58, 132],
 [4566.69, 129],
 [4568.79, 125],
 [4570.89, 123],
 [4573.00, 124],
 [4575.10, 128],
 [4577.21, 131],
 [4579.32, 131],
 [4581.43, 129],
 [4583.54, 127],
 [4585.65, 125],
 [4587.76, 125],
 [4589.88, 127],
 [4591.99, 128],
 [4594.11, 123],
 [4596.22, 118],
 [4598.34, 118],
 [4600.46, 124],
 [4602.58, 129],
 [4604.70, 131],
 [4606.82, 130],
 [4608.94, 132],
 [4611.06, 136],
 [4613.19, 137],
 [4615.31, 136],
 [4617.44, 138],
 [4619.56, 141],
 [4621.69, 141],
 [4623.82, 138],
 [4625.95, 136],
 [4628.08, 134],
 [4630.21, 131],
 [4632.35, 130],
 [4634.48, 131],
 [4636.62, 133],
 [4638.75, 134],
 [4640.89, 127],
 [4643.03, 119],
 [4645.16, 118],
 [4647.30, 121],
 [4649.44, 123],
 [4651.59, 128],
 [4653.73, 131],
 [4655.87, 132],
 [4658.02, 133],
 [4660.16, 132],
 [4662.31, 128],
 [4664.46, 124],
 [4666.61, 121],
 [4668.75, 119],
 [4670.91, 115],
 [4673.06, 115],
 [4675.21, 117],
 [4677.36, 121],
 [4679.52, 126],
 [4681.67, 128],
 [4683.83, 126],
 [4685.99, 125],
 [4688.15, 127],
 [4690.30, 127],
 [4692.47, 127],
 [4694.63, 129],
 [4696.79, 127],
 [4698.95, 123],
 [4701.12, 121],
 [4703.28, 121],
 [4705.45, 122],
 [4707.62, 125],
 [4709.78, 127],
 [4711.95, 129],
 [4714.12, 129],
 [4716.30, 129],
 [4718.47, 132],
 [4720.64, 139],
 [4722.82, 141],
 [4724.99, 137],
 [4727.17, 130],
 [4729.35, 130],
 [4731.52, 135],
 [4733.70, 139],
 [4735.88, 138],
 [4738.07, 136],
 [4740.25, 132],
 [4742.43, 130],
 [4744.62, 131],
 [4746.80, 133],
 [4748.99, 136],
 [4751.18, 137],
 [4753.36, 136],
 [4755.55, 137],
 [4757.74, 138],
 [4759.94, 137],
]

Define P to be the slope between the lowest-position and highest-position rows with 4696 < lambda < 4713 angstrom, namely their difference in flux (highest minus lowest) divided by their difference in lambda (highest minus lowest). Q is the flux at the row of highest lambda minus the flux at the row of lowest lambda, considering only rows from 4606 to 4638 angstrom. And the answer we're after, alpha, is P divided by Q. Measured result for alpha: 0.044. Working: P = 0.13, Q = 3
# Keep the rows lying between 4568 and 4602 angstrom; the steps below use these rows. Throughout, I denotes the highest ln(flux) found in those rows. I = 4.88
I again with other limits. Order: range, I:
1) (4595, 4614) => 4.92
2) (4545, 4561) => 4.88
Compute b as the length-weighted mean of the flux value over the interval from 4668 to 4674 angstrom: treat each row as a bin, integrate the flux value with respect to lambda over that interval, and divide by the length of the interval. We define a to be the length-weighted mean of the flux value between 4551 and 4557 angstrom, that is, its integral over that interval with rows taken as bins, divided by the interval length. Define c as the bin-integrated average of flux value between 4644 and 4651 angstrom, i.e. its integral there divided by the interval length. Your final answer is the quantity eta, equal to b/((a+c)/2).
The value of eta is 0.97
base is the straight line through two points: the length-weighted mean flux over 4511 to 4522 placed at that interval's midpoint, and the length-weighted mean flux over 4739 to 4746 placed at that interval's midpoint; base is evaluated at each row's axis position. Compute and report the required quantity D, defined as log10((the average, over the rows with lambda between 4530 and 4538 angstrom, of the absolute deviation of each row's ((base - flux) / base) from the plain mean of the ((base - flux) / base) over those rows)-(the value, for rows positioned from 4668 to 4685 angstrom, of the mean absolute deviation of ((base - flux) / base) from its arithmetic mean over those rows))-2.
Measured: -4.2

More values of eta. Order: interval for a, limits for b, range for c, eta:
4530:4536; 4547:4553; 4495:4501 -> 1.04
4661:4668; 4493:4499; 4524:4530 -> 0.99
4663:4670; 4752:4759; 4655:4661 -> 1.08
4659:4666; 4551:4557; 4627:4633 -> 0.92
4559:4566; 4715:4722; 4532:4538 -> 1.09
